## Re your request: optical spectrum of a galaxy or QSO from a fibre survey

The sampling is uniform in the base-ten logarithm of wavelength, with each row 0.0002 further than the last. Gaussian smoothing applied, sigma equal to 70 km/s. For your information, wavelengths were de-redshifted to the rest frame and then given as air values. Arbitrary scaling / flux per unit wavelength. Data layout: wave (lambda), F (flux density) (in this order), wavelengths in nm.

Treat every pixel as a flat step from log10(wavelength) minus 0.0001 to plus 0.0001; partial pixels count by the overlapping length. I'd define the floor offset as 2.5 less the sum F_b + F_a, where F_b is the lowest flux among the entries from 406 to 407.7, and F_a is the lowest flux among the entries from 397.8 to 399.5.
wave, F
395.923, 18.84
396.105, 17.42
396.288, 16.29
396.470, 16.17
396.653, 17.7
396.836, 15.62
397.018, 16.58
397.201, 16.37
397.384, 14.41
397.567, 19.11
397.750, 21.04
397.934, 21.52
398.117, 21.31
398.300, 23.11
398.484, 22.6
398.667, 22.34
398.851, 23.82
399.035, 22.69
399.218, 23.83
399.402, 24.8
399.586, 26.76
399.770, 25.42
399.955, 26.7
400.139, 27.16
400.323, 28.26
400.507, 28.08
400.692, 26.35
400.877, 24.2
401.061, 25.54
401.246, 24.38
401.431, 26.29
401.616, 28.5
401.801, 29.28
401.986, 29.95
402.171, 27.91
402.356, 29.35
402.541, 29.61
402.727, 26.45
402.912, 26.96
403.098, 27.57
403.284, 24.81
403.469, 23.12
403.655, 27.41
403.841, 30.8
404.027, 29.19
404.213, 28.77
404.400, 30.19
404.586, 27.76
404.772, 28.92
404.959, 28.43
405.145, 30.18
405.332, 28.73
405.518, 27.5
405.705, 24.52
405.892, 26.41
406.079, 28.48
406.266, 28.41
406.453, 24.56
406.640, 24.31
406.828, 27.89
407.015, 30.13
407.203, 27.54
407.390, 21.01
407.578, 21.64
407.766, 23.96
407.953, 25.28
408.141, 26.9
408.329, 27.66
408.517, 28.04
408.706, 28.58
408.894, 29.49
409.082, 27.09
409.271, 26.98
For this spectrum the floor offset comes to -39.8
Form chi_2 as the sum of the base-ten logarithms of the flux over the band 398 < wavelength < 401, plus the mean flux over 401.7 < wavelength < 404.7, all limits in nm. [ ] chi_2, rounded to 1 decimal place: 50.4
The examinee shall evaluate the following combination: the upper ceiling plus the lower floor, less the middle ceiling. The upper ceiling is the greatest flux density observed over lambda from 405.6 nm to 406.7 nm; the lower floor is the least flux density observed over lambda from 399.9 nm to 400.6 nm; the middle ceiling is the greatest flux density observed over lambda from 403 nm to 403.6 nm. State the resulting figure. 28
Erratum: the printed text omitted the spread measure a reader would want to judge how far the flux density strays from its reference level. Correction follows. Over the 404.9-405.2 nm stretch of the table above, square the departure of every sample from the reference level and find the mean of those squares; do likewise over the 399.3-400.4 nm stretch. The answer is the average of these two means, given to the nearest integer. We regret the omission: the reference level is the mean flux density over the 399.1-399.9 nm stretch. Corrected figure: 10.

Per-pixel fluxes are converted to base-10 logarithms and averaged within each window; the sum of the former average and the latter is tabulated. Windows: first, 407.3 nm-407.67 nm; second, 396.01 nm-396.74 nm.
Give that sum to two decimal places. 2.56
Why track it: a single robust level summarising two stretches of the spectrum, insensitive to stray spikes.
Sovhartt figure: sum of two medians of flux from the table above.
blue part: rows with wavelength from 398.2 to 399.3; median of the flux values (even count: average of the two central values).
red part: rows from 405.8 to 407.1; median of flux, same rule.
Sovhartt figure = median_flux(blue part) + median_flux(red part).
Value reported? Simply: 51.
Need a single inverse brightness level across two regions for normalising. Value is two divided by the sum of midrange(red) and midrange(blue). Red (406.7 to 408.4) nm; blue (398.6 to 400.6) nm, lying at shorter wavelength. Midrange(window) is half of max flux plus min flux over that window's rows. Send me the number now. 0.0393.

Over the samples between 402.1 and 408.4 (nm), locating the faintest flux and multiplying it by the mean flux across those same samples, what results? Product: 570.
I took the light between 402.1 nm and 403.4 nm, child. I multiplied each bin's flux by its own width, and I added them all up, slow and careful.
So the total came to 35.7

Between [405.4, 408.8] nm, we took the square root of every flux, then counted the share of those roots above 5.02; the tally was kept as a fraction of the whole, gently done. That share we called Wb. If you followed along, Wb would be 0.67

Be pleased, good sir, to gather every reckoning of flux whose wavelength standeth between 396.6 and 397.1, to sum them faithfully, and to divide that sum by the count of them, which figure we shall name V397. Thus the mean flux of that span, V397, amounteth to 16.6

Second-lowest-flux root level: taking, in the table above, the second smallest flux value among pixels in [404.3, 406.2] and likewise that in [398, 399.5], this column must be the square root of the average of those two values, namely 4.94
